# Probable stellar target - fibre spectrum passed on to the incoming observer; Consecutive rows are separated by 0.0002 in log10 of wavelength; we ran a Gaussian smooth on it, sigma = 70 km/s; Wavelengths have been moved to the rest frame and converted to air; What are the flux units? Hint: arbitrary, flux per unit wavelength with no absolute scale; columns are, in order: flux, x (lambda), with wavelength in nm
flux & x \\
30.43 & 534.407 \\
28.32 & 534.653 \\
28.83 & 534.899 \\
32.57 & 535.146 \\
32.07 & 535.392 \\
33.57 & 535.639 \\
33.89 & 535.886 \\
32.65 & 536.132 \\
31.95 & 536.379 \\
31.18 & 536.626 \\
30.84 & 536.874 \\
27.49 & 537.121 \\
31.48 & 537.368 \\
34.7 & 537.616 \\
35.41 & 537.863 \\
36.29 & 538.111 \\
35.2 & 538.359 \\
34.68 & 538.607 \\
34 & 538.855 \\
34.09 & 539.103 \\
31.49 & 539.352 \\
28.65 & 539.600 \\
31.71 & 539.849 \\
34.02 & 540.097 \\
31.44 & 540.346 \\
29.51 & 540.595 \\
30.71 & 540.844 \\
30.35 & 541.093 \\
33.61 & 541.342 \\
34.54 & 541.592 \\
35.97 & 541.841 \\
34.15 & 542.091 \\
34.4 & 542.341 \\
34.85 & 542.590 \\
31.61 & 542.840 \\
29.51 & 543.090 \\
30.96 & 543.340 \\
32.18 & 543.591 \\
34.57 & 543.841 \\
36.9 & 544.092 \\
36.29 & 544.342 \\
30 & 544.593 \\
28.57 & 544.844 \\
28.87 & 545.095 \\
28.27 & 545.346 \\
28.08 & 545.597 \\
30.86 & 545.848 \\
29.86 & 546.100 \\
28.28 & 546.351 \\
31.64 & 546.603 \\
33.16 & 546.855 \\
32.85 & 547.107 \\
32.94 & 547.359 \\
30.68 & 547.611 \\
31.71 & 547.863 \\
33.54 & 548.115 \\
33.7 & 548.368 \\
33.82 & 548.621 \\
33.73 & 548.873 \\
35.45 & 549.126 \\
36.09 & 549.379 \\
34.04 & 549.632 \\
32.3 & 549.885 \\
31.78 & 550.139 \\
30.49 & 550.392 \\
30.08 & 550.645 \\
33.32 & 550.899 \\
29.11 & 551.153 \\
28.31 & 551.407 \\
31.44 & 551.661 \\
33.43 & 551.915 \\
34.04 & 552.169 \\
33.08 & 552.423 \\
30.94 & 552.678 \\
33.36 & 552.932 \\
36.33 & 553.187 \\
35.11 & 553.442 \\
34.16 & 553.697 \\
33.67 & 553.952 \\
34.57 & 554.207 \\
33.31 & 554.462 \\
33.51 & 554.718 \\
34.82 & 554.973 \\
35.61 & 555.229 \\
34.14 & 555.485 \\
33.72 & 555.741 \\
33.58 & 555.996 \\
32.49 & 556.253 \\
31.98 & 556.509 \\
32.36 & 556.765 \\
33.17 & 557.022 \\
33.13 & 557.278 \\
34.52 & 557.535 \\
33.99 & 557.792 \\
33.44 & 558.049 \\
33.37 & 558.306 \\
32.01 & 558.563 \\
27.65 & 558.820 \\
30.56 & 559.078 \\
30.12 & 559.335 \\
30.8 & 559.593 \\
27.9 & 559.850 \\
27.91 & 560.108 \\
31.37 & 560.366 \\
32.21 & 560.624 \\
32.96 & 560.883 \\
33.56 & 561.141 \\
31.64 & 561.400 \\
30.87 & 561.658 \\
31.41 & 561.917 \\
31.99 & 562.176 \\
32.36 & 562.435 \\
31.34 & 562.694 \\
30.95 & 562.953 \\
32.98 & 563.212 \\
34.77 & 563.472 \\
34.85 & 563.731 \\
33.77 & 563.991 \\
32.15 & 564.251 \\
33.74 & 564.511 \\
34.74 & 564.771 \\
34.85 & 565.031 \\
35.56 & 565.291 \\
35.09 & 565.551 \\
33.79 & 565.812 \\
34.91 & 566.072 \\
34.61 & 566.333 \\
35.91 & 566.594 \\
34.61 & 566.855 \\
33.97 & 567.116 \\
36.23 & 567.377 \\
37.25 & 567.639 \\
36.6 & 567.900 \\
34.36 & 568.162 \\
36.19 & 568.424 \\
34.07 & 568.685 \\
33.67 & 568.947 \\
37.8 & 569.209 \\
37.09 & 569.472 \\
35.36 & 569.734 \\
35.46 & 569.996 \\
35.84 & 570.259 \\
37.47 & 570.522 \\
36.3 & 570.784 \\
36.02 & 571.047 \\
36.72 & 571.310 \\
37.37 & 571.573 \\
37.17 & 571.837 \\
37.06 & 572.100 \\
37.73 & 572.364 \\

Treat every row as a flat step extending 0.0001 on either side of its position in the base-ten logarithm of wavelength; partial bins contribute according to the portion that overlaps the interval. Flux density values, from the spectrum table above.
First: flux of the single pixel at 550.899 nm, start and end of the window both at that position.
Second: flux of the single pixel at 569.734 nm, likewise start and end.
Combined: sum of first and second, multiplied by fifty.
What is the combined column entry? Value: 3434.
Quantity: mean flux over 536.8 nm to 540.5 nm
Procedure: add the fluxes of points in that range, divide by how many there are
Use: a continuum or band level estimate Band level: 32.8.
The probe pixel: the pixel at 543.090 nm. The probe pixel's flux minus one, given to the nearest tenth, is 28.5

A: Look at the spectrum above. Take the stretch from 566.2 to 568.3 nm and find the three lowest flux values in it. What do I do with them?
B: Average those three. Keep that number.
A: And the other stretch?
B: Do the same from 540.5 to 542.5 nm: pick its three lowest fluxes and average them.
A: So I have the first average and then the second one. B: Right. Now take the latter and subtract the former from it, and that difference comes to -4.1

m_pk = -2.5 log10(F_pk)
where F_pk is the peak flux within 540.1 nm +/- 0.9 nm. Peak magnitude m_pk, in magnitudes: -3.83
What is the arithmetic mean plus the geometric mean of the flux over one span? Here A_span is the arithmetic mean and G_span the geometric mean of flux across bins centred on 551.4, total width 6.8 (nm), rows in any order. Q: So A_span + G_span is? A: 66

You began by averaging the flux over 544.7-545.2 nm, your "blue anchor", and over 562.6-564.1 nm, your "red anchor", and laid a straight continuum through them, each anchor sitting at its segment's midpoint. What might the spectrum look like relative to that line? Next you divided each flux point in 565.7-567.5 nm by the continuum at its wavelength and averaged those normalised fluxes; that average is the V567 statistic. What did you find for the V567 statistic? 1.03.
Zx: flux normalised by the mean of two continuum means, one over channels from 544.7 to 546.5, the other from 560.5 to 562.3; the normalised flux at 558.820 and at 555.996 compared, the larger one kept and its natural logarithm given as 0.095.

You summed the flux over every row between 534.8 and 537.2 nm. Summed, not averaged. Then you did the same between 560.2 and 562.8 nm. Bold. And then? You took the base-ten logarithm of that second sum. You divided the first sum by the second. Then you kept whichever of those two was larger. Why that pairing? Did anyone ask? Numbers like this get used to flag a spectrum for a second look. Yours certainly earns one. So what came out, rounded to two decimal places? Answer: 2.50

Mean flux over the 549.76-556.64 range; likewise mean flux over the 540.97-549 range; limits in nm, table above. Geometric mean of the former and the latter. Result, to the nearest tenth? 32.6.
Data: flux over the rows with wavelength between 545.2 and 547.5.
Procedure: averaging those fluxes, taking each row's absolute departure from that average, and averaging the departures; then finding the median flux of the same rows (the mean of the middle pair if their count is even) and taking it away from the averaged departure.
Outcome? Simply -29.0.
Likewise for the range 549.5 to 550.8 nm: -30.6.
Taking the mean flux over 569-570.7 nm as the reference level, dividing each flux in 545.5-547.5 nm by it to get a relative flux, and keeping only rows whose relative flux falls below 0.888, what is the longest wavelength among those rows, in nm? 546.603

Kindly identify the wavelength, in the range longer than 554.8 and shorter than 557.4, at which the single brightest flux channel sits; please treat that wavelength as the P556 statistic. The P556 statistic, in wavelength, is 555.229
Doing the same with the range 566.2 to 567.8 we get 567.639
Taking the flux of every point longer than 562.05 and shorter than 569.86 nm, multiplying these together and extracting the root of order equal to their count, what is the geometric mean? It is 34.5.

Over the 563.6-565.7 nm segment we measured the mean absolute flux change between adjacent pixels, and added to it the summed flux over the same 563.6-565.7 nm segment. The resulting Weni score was 276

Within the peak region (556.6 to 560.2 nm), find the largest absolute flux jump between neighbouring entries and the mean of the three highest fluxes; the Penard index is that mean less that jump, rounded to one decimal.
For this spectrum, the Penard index 29.6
